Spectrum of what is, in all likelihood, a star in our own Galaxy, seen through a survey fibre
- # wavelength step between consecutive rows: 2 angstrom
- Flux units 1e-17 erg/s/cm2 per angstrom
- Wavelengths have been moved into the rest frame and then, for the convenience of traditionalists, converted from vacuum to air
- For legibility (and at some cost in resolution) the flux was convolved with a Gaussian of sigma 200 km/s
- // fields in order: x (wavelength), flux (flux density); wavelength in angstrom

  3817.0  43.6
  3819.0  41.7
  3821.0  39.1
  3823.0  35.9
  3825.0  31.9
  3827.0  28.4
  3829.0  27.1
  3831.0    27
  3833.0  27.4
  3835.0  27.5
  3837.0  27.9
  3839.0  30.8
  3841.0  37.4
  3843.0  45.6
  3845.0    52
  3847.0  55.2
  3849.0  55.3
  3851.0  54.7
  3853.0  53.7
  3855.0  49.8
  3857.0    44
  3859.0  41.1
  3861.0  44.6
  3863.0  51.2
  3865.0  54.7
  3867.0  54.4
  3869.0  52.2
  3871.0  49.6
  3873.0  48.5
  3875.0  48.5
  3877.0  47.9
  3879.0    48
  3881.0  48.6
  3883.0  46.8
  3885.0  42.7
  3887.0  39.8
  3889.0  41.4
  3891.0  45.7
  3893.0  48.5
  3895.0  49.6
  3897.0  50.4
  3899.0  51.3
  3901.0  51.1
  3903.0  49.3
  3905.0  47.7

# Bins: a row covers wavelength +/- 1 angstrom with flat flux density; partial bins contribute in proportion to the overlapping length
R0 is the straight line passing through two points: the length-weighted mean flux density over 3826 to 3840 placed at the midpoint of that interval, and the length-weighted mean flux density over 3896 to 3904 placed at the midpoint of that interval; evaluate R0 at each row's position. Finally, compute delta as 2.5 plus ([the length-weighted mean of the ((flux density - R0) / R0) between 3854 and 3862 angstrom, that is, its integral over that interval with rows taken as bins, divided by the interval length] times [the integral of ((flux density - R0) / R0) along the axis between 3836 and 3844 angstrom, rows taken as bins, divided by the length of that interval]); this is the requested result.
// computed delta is 2.54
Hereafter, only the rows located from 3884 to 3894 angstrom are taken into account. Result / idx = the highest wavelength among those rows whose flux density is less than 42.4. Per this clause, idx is 3889.0 angstrom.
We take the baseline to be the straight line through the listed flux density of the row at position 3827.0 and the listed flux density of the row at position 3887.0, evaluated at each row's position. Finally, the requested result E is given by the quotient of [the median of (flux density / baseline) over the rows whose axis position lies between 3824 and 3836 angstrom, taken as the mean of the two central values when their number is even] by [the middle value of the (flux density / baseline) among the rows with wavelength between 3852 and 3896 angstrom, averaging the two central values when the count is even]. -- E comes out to 0.7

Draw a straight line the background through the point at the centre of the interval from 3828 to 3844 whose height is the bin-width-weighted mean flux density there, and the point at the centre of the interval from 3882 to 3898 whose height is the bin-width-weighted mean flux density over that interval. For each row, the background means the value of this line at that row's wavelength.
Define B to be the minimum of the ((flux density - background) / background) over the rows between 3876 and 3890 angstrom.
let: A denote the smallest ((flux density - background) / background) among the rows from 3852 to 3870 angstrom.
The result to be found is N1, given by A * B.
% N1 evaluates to -0.011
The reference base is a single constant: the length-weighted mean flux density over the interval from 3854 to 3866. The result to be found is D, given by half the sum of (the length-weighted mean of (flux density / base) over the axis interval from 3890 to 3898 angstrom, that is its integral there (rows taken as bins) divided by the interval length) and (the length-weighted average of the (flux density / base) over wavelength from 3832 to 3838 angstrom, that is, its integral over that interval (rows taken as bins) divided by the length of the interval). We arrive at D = 0.800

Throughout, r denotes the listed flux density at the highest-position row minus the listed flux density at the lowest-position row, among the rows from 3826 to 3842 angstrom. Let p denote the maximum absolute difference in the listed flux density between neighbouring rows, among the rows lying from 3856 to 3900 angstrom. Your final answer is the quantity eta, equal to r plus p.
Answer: 16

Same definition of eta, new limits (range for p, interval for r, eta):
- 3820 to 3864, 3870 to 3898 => 9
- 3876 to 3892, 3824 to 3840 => 3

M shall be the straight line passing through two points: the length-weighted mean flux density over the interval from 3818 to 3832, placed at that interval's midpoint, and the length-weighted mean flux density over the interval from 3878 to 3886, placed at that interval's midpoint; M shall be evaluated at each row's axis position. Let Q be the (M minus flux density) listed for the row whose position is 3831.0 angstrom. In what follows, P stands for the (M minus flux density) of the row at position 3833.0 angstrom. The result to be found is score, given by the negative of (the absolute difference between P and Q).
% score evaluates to 0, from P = 8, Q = 7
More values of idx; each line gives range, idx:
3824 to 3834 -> 3833.0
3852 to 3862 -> 3859.0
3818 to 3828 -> 3827.0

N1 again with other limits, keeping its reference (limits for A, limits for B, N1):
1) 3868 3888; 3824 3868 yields 0.013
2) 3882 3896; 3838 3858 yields 0.005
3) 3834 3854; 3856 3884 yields -0.008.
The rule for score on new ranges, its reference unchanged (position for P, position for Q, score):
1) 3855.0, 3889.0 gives -16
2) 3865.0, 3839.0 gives -18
